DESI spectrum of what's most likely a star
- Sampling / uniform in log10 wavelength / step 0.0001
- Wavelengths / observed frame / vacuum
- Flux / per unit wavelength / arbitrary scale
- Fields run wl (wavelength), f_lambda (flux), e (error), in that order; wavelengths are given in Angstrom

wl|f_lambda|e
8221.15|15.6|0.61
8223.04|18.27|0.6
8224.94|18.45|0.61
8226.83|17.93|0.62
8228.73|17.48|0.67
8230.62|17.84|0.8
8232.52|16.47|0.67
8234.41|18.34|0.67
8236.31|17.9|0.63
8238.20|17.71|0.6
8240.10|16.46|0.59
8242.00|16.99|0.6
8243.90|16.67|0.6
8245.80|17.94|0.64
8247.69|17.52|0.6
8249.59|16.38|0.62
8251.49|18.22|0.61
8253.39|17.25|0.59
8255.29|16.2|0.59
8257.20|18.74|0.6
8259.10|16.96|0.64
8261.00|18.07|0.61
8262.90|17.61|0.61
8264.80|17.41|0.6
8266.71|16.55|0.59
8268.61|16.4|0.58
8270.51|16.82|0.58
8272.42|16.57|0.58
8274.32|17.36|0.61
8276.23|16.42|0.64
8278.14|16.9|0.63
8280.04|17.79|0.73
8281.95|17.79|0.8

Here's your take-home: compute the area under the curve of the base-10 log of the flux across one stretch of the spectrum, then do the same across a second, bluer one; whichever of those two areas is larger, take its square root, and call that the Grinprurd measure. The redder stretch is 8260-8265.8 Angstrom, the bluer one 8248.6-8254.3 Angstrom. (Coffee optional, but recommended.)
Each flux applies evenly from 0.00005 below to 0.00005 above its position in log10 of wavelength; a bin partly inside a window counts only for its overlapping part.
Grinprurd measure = 2.7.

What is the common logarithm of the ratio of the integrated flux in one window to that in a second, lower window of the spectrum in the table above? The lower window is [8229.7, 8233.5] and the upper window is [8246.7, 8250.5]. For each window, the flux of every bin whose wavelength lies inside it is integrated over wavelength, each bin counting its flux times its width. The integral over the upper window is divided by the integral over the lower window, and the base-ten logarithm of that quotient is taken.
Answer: 0.00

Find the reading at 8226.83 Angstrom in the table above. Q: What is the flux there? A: 17.93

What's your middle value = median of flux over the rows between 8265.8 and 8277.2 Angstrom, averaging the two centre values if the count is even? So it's 16.6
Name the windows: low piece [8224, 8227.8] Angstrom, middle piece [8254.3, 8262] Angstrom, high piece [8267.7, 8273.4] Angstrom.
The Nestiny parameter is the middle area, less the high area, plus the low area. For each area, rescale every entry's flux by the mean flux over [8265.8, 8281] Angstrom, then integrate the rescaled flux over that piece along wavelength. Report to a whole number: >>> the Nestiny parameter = 6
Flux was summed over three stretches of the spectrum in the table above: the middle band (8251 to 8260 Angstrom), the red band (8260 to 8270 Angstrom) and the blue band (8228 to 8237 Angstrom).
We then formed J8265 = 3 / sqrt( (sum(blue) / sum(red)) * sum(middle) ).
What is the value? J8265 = 0.317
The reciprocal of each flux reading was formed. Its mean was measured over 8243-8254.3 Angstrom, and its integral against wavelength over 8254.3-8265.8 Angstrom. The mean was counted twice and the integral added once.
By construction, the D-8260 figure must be 0.77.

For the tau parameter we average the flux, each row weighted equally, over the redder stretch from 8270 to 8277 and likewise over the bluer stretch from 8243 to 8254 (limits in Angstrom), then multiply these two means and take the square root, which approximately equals 17.1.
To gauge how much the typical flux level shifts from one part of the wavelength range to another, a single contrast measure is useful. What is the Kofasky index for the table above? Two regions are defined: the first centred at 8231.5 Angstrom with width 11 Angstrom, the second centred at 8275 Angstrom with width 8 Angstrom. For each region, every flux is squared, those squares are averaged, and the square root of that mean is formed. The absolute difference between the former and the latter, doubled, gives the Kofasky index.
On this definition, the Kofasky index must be 1.7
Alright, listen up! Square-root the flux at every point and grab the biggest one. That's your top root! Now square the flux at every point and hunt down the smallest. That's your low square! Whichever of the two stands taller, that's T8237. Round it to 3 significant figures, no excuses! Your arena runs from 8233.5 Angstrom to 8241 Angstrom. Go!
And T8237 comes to 271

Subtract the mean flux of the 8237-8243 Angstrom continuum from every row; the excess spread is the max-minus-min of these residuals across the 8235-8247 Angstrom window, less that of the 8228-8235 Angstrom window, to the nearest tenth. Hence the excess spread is -0.4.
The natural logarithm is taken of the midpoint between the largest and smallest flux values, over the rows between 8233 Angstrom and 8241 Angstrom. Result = 2.86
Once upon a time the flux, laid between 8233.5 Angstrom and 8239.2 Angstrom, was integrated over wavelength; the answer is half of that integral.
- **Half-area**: 51.2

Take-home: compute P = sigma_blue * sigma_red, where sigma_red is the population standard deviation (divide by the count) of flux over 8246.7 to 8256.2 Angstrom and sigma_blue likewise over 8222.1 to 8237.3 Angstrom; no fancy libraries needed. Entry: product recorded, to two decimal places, 0.44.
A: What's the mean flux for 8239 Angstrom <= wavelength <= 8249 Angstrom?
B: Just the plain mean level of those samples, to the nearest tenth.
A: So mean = 17.1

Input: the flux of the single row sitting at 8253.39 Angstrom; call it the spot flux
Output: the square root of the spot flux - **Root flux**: 4.15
